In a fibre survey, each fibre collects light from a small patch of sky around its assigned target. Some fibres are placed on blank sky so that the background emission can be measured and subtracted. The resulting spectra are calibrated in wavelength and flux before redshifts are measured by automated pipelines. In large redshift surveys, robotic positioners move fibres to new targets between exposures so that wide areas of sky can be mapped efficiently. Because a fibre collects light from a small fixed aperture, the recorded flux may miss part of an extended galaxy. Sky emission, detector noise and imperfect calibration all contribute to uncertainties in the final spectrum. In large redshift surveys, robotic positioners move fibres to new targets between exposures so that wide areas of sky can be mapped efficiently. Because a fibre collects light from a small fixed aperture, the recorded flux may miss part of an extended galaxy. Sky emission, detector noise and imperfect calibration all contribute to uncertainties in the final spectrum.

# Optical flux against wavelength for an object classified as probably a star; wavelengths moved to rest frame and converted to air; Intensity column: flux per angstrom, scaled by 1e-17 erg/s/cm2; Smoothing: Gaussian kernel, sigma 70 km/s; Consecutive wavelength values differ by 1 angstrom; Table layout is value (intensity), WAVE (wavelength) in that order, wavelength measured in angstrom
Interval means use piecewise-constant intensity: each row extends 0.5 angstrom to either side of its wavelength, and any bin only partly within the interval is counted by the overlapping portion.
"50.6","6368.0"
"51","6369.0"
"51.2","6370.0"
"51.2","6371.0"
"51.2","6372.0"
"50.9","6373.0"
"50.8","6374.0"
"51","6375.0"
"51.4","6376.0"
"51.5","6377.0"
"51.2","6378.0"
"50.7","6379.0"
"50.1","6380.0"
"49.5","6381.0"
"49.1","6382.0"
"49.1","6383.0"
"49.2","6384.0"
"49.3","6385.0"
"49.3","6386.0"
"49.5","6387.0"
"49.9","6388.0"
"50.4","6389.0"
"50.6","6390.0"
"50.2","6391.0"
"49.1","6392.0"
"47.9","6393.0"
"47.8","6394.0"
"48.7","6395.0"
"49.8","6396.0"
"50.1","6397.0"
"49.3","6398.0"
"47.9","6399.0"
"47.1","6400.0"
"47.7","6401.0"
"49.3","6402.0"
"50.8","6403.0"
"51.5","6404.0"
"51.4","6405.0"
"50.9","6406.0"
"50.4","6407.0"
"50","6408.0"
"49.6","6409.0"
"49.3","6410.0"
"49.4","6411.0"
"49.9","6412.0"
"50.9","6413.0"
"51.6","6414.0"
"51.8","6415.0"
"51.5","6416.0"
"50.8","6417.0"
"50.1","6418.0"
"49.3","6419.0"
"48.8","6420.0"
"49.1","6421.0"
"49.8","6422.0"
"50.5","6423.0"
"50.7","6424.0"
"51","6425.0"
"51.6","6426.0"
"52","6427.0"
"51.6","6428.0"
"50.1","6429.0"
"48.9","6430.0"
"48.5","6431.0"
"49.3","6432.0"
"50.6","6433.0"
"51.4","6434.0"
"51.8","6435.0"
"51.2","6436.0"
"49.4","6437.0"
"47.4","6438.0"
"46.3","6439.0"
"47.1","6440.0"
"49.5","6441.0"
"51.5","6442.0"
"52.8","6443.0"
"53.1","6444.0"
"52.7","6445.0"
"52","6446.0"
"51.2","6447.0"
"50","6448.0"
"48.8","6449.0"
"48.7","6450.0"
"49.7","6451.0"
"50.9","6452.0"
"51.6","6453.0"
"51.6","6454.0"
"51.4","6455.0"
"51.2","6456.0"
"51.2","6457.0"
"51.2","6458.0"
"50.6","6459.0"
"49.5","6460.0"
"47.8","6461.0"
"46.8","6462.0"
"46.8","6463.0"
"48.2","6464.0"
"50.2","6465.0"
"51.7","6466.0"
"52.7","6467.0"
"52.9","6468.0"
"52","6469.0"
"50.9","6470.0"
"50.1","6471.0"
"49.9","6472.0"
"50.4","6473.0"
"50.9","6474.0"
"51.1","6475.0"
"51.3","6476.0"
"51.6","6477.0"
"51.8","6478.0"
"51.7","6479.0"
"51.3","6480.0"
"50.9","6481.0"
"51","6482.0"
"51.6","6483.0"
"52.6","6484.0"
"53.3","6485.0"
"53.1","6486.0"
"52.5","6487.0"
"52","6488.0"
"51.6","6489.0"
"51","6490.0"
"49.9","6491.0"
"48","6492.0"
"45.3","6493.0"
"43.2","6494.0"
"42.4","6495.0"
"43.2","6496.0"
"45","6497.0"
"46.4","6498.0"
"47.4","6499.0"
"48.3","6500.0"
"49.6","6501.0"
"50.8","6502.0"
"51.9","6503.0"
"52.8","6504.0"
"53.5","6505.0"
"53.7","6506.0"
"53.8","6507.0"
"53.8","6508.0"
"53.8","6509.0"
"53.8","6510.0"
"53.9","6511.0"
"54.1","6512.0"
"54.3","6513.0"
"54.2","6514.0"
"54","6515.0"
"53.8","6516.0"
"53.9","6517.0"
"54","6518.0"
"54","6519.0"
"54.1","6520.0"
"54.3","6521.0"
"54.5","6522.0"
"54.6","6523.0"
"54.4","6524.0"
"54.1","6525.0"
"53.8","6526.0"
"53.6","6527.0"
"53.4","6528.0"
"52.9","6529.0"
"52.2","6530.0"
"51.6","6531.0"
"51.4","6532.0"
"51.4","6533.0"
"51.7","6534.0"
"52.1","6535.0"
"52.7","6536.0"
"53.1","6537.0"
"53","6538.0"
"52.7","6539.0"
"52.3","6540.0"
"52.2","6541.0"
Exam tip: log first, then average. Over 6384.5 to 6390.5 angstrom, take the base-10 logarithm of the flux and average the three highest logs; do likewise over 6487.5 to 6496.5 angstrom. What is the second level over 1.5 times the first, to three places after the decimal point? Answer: 0.671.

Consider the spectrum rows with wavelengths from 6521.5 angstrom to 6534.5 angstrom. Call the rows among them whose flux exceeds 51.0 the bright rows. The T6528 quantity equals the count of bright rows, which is 13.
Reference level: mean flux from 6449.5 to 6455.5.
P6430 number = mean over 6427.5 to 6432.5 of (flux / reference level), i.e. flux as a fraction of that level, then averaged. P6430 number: 0.98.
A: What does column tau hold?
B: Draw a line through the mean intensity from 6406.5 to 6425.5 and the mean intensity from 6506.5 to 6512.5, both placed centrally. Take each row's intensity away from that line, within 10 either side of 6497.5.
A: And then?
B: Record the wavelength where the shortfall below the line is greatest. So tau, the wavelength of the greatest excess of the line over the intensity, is 6495.0 angstrom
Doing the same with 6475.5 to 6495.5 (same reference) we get 6495.0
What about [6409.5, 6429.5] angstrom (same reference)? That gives 6420.0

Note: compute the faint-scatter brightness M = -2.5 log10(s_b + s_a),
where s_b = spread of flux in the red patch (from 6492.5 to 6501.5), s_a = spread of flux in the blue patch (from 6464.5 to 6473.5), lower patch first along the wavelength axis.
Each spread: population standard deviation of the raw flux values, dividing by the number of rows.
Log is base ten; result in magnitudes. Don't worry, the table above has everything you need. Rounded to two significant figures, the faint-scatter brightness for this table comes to -1.3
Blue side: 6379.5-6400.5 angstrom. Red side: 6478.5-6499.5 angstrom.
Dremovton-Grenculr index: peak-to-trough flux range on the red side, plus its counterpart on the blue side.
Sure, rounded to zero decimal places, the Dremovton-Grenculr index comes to 14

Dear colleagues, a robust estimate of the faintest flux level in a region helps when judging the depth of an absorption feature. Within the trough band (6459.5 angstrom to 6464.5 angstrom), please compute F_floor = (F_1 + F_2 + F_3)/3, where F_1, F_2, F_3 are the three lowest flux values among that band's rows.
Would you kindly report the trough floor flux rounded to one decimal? 47.1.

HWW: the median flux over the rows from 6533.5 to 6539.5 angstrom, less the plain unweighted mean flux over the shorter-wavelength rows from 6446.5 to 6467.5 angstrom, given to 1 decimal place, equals 2.6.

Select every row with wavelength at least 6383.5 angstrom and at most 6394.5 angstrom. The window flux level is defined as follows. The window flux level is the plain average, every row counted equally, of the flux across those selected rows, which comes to 49.4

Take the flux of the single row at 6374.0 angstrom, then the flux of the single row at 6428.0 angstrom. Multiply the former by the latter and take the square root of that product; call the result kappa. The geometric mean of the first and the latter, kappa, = 51.2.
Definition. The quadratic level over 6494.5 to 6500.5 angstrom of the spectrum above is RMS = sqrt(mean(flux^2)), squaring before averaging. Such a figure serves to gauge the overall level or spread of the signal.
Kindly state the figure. 45.5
